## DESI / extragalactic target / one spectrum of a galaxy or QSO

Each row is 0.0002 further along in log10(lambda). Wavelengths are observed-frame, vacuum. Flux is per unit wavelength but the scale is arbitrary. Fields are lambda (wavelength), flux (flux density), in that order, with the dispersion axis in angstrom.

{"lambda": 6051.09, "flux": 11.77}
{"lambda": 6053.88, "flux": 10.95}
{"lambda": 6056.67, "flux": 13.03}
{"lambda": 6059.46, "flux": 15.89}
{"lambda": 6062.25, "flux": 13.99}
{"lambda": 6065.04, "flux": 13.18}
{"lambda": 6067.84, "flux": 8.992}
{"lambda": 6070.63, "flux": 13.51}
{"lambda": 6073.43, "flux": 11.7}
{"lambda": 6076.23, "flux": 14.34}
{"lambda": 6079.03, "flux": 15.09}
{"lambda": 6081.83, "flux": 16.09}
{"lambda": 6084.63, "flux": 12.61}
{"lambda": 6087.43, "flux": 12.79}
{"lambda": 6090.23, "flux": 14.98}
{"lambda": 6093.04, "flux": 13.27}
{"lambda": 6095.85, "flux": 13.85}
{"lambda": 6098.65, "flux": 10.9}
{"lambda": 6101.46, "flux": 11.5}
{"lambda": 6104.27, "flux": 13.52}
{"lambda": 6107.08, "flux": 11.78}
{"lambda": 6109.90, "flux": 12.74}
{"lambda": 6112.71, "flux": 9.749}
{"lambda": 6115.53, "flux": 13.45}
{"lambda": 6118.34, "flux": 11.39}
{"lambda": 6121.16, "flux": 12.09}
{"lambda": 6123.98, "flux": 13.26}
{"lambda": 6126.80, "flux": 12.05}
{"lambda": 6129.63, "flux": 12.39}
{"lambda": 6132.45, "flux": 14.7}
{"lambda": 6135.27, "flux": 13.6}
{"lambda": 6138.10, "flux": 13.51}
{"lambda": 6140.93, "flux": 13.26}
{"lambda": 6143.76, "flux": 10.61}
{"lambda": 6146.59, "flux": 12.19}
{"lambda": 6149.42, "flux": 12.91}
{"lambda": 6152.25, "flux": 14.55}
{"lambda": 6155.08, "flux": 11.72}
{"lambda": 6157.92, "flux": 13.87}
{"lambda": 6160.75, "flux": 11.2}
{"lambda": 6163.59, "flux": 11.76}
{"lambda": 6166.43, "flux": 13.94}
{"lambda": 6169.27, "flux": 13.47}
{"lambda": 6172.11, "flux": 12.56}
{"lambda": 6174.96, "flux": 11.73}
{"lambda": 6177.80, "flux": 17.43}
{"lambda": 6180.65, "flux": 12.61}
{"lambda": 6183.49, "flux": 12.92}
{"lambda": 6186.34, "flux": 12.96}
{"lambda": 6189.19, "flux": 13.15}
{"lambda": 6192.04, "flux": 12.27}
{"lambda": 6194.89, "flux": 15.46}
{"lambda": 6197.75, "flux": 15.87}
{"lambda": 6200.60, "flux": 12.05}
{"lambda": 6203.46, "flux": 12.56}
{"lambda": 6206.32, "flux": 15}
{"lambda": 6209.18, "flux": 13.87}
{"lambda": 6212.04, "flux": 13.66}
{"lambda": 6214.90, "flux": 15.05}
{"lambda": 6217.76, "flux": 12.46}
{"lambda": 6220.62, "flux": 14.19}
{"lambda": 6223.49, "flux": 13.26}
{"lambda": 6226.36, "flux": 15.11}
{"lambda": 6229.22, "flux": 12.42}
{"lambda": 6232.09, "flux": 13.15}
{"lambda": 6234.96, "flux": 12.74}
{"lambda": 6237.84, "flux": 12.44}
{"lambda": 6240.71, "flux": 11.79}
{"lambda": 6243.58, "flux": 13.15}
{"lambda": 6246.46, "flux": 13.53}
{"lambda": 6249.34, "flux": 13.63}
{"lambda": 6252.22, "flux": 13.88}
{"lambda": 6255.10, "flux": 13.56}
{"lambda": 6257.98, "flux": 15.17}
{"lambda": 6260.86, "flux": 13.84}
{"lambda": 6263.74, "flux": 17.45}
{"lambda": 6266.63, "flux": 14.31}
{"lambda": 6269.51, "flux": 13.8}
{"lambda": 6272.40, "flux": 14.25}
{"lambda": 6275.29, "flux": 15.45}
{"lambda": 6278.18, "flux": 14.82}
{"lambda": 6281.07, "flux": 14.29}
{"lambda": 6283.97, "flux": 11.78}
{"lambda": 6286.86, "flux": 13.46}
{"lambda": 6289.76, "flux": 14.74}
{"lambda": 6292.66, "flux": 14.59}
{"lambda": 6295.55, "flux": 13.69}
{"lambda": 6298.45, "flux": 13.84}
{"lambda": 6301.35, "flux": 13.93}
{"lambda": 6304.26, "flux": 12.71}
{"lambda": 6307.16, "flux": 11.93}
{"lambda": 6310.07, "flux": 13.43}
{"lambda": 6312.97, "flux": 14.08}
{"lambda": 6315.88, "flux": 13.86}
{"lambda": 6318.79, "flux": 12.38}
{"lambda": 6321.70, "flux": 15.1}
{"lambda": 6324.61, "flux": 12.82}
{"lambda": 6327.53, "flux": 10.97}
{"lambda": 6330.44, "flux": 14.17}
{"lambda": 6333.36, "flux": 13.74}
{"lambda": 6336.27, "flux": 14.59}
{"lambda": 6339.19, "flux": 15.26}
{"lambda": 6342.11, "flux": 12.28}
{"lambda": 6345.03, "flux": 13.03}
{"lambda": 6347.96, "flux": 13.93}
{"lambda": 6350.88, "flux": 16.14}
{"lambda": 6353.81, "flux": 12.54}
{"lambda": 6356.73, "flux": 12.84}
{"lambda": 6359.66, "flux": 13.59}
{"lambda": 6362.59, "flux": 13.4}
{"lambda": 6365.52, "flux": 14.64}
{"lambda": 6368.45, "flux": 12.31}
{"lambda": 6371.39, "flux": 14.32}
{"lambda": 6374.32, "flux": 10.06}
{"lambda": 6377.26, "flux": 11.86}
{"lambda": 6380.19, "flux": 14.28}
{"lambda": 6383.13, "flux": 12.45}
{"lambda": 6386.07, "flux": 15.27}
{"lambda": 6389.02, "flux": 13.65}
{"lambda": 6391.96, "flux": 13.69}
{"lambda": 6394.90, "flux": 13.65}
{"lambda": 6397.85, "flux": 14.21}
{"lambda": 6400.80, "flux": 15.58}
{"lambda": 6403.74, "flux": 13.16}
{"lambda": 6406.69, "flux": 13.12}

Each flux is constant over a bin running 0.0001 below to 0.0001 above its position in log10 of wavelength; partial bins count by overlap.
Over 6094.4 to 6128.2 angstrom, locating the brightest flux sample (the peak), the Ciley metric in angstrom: 6095.85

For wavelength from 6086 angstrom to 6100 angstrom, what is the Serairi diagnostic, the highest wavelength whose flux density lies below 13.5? 6098.65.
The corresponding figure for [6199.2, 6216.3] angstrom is 6203.46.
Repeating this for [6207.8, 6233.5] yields 6232.09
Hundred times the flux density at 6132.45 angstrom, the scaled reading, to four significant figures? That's 1470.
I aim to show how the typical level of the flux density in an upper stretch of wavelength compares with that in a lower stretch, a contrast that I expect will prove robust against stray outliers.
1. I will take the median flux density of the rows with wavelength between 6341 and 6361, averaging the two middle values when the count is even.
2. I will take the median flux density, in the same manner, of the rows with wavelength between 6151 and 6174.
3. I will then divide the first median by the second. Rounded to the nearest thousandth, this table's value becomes 1.001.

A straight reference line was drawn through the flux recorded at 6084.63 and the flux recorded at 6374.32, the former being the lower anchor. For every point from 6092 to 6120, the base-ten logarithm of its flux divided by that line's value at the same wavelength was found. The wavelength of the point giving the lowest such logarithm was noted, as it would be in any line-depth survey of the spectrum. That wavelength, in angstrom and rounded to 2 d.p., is 6112.71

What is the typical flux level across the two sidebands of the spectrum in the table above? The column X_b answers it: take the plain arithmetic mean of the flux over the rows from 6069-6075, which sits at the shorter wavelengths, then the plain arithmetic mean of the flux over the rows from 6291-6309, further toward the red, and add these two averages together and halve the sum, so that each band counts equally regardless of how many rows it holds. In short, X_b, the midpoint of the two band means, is 13.0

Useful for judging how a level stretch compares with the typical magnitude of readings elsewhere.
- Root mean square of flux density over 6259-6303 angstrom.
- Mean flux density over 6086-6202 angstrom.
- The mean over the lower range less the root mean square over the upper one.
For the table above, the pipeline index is -1.4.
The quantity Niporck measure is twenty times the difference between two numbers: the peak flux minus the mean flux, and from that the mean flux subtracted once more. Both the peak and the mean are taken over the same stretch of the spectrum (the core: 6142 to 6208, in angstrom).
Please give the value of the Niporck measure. -178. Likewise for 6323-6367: -221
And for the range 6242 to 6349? -204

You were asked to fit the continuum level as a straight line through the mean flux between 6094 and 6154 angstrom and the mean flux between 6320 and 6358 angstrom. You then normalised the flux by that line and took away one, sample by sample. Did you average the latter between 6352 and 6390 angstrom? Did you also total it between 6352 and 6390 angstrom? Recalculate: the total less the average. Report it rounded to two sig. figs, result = -0.55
